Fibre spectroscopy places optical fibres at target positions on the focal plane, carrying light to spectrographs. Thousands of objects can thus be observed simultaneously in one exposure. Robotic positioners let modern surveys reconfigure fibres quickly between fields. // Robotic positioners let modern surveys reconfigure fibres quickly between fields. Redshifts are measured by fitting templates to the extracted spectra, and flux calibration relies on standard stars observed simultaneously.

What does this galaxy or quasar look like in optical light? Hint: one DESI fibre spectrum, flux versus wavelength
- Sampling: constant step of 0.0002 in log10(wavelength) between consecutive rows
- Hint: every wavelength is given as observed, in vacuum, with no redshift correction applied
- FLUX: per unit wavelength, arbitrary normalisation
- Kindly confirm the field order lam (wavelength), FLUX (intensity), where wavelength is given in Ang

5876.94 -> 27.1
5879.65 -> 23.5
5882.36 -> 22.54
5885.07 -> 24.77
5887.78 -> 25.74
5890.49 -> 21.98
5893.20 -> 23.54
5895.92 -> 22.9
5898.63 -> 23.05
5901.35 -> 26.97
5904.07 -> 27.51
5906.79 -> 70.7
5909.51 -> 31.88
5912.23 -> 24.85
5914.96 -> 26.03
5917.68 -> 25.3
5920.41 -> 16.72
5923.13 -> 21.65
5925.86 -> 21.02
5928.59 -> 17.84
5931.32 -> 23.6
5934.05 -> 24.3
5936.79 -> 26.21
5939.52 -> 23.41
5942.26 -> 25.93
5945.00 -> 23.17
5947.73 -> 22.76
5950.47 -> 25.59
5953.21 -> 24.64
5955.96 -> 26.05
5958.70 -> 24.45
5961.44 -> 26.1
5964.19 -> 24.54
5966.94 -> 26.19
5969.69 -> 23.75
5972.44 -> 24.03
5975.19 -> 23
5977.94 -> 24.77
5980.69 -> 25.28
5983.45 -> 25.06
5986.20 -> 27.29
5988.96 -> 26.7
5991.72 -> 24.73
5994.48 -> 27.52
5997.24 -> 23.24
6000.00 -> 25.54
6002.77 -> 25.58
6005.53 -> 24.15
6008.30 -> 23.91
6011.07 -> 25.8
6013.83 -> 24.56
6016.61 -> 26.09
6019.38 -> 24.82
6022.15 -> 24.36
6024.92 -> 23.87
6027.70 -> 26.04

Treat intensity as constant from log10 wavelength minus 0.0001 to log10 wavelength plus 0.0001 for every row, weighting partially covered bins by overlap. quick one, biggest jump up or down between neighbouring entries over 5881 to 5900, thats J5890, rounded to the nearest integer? 4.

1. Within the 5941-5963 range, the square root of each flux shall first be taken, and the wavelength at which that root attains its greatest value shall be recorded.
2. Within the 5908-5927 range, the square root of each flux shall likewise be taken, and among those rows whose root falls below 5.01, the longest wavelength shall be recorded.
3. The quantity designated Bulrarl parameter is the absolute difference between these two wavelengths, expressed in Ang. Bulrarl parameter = 35.6 Ang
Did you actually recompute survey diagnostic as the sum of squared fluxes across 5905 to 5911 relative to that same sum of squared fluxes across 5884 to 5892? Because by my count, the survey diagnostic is 3.4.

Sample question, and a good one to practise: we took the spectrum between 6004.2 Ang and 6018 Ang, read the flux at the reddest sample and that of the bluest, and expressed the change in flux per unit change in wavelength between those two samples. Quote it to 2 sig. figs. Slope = 0.18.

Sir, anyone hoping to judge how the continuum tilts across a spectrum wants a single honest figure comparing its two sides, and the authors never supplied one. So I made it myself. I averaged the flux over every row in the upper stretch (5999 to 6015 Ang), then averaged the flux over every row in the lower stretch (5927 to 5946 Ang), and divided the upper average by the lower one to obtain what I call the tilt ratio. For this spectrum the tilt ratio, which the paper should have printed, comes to 1.06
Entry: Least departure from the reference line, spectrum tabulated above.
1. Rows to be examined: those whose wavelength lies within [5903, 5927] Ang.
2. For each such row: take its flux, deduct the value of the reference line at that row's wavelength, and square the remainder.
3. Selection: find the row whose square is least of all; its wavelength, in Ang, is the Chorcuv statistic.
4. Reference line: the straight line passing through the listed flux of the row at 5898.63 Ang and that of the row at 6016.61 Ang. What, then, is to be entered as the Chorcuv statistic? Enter 5912.23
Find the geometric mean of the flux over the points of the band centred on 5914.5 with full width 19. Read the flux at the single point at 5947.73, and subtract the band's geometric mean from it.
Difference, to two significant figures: -5.2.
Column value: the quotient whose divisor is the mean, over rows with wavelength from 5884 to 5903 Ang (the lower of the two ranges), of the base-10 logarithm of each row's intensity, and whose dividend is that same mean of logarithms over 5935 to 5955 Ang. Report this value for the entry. 1.005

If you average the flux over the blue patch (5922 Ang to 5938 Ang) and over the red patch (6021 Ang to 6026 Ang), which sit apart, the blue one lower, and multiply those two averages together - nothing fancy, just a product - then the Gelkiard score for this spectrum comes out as 541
